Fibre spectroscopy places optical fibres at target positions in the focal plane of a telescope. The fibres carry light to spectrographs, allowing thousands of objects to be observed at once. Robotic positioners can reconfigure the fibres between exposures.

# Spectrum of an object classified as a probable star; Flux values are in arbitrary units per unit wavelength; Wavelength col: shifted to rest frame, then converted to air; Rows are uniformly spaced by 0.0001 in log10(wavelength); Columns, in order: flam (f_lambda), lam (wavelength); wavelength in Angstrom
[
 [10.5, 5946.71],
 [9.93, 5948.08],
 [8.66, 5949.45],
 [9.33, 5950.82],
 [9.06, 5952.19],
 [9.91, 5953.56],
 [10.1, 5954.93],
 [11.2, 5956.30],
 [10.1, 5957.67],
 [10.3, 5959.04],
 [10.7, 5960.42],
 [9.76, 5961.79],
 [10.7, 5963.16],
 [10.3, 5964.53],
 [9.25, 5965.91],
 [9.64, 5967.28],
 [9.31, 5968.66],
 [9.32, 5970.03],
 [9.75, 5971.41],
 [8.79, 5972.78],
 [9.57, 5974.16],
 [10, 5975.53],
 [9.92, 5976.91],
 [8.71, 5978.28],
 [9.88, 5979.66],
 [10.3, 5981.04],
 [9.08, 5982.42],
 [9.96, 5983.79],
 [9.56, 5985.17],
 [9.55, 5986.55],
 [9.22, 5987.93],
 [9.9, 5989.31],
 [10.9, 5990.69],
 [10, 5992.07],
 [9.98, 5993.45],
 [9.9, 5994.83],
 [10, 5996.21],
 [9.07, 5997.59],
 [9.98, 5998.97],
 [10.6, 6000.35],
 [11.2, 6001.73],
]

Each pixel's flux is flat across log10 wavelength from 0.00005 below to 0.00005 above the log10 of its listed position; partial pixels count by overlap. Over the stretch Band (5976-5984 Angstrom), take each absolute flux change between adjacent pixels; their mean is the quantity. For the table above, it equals 0.98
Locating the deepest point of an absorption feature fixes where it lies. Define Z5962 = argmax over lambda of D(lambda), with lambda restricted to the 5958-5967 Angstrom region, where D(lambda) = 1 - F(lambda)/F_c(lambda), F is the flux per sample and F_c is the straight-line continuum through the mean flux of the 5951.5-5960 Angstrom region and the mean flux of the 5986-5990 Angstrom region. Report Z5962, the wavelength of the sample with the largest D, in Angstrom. 5965.91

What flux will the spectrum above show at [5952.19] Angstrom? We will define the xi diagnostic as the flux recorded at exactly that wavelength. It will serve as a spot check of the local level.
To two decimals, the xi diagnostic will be 9.06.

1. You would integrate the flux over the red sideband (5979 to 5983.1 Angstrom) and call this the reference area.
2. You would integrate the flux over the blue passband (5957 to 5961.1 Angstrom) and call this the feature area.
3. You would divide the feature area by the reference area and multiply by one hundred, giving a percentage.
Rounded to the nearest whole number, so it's 106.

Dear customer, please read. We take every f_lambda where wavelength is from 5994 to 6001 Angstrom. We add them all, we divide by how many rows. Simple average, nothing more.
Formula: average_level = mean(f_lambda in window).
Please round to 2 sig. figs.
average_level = 9.9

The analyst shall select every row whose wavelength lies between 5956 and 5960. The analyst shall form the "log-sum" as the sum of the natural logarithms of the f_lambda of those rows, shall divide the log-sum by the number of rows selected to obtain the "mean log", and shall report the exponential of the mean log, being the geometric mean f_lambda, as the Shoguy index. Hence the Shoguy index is 10.5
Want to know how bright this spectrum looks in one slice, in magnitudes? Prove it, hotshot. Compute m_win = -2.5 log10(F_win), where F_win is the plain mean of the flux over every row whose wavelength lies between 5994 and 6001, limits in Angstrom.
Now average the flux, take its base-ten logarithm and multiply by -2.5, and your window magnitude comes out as -2.49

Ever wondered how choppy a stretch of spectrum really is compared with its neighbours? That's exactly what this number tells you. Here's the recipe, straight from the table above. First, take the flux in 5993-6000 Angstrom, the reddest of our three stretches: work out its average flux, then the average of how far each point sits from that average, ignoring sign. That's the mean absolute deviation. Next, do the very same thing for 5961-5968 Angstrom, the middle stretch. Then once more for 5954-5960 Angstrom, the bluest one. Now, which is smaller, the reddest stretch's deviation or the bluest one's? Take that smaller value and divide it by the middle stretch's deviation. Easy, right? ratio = 0.63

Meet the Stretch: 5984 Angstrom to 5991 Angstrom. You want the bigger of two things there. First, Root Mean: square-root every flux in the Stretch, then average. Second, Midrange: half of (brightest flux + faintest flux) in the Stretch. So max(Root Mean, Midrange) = 10.1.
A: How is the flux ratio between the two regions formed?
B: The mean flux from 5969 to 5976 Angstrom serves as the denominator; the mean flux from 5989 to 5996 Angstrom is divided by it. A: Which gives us 1.07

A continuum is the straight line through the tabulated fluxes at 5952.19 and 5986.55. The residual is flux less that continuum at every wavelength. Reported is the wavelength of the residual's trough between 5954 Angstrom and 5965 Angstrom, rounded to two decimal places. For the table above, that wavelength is 5961.79 Angstrom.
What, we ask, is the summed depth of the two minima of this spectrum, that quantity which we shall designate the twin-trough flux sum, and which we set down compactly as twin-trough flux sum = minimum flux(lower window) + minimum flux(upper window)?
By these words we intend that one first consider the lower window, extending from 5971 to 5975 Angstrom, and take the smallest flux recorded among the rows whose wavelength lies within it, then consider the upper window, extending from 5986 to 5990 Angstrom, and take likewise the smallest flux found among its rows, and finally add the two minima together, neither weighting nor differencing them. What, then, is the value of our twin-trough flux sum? 18.0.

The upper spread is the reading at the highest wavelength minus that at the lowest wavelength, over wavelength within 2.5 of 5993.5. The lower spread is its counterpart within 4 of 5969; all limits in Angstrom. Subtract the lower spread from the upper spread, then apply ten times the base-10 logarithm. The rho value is -4.4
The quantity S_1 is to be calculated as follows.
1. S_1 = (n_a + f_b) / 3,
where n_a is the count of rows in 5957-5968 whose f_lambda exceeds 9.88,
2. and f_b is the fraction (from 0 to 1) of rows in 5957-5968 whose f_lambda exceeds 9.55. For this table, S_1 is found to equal 1.96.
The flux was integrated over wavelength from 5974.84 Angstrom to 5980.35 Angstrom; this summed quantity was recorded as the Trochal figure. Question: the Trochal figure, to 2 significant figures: 53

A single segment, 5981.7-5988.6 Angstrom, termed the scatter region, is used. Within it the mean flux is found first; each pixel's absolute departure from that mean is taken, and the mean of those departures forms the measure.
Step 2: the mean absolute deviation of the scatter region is 0.26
